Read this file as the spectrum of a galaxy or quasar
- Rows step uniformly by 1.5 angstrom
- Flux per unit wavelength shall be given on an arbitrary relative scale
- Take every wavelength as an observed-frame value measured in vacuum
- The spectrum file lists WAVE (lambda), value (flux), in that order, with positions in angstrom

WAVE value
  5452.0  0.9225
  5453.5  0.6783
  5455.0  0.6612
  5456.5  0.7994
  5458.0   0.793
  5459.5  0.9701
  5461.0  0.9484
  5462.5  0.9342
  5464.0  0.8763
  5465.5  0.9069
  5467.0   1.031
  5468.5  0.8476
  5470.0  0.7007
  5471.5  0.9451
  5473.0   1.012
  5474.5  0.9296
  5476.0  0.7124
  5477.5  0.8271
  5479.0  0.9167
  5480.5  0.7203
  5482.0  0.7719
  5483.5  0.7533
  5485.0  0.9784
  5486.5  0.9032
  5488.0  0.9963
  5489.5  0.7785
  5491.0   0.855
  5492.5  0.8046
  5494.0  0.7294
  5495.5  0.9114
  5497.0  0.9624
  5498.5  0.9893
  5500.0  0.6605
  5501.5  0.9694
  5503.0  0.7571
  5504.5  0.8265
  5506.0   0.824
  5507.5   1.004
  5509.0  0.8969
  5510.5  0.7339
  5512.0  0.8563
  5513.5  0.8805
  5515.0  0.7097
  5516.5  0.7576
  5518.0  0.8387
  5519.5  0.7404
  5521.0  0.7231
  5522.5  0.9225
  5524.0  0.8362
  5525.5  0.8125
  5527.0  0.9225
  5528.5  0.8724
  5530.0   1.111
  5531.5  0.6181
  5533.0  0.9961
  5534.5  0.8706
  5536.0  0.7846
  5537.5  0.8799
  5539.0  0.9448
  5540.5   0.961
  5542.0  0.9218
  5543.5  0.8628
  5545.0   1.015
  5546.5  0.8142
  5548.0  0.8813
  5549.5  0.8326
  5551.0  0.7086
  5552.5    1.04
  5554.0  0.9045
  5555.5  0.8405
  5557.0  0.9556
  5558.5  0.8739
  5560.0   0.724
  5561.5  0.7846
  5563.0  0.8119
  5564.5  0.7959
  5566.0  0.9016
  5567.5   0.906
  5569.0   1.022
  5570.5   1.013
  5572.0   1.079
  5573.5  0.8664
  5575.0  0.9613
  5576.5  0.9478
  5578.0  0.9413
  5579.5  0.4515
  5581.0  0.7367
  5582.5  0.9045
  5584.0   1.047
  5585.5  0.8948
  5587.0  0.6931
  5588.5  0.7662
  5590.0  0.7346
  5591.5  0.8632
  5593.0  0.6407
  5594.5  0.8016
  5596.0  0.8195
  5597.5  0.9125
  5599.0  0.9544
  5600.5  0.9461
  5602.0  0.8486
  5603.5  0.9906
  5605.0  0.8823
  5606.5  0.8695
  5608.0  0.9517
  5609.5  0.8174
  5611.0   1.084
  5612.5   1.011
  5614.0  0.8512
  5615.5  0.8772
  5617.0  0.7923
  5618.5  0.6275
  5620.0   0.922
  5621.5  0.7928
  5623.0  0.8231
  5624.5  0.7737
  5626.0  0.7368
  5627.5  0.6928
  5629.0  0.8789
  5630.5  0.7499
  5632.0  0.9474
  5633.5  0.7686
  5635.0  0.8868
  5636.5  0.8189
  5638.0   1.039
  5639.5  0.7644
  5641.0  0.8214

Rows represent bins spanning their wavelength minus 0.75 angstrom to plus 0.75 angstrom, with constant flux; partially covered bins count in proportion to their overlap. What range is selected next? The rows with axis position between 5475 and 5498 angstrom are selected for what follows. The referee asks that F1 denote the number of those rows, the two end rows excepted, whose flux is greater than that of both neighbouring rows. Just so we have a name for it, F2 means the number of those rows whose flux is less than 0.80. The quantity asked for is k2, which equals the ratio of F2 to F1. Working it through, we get 1.2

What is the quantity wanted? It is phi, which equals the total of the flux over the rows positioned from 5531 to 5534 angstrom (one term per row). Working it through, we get 1.61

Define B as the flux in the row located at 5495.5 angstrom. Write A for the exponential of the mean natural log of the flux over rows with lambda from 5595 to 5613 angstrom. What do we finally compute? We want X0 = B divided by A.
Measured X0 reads 0.99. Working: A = 0.921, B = 0.9114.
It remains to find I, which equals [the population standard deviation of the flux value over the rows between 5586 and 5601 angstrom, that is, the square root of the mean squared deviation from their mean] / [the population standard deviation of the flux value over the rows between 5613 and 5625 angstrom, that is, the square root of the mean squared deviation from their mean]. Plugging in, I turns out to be 1.23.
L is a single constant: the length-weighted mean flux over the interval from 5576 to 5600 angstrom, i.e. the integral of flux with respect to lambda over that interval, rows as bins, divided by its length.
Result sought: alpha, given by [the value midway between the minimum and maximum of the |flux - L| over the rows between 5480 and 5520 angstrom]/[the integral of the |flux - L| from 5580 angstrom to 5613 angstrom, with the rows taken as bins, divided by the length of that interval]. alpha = 0.9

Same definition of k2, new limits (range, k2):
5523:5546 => 0.5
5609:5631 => 1.4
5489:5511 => 1.0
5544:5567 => 1.0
